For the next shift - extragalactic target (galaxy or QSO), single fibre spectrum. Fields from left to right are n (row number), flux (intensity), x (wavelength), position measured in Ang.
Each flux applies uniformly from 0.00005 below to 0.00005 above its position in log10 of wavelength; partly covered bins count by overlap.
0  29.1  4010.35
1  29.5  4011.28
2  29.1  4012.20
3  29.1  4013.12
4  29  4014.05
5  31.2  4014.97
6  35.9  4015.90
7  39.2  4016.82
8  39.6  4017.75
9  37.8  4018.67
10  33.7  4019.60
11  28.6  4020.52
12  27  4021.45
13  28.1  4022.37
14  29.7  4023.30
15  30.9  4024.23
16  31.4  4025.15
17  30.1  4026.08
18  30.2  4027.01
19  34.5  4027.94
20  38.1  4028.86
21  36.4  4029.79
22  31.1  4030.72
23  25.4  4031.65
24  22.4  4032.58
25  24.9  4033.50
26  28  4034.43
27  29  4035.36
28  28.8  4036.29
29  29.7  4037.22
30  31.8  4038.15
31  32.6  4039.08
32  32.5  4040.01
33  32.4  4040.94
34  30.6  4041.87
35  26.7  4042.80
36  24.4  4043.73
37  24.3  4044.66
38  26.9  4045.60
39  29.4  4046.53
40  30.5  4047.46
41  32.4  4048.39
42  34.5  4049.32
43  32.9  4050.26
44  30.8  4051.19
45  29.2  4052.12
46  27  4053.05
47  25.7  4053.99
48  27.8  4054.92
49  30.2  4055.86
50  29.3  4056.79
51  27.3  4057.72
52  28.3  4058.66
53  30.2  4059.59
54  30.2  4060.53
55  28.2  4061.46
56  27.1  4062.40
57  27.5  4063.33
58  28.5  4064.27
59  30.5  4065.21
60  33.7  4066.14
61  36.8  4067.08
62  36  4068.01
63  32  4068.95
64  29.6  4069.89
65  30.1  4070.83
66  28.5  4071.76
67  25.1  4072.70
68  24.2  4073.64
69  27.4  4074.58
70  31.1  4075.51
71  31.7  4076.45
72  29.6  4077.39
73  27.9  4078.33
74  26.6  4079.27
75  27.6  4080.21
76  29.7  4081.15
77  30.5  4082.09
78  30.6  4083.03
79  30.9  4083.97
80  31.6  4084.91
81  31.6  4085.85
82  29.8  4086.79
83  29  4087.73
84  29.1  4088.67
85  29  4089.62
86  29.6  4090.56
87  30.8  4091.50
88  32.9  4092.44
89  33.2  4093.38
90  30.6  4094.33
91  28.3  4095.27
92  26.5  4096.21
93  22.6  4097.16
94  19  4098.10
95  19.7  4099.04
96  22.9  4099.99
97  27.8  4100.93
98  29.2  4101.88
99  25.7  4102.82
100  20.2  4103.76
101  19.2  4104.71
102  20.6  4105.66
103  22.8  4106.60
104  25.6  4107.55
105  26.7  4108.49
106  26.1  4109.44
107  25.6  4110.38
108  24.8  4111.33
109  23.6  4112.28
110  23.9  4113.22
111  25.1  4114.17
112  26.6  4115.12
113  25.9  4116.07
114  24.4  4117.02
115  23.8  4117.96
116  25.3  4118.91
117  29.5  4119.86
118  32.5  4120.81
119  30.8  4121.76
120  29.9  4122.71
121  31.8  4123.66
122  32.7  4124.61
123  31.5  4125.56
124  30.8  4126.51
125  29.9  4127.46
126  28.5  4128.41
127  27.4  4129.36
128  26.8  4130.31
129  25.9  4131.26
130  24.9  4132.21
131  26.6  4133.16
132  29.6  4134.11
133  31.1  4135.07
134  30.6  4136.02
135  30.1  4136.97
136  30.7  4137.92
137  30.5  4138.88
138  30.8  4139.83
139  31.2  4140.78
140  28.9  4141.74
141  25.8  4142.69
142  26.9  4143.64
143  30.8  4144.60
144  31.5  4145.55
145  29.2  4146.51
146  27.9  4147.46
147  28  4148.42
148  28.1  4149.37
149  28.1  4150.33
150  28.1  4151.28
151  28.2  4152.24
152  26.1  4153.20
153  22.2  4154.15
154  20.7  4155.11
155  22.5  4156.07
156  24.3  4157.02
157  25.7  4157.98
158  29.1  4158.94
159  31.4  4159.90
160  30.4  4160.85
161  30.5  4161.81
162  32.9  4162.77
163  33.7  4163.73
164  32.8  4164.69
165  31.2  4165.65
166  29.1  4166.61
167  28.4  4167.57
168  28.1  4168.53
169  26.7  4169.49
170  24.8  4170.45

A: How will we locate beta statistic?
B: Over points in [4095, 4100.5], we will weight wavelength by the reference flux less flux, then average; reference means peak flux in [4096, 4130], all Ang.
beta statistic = 4098.0 Ang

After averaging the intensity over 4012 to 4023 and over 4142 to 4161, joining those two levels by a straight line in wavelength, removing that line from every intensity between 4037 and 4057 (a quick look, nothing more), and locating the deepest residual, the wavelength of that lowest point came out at 4044.66 Ang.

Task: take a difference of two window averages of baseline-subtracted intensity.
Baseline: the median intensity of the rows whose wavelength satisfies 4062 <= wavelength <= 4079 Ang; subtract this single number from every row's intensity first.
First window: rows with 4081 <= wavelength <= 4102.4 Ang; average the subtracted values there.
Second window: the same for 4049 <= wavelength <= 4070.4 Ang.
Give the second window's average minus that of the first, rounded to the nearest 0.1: 1.7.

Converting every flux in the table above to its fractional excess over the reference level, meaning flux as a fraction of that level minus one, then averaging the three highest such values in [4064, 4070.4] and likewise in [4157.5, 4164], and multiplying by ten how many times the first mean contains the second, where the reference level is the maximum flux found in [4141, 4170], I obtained -17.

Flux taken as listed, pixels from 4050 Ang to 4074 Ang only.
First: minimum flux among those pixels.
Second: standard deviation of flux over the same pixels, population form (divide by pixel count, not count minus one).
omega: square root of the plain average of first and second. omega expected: 3.68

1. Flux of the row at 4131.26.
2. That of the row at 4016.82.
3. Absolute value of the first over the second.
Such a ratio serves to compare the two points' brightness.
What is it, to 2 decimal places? 0.66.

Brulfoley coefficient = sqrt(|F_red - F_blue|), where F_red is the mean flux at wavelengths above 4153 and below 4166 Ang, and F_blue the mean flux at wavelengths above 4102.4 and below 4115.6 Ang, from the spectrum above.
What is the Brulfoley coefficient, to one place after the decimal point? 2.0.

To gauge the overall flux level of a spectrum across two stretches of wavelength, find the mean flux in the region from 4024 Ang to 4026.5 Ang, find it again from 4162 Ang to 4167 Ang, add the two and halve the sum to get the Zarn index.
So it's 31.4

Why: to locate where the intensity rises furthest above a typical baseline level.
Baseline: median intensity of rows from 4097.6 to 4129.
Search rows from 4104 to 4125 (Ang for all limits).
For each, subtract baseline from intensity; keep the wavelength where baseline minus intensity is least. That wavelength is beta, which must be 4124.61 Ang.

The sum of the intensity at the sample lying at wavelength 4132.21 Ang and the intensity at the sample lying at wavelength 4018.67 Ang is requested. 62.7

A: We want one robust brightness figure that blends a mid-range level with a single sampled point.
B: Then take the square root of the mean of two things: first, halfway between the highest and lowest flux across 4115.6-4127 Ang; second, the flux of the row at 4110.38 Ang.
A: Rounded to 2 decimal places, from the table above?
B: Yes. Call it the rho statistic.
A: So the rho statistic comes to 5.19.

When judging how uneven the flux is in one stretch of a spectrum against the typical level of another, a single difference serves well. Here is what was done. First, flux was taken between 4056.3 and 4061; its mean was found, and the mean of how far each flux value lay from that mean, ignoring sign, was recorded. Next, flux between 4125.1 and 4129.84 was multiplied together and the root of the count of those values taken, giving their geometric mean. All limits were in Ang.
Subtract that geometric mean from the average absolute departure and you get -28.6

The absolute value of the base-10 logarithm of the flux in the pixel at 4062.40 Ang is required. 1.43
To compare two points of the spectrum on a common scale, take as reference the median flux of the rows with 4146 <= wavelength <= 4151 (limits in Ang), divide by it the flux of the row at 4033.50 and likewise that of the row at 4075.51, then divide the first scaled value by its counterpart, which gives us 0.8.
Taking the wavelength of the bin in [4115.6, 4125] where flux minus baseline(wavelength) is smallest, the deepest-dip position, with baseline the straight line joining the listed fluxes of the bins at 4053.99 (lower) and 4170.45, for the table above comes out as 4117.96 Ang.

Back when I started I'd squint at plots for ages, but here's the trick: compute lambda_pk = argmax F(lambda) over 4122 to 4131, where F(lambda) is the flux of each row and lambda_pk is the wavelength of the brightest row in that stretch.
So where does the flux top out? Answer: 4124.61 Ang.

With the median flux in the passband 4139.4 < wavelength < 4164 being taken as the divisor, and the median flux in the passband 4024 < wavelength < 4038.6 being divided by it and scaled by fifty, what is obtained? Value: 54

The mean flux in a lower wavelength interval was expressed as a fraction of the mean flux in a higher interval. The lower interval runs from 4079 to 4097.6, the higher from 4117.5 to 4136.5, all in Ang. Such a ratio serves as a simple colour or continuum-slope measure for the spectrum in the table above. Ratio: 1.02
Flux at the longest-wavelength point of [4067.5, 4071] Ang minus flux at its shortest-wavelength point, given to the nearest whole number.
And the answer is -6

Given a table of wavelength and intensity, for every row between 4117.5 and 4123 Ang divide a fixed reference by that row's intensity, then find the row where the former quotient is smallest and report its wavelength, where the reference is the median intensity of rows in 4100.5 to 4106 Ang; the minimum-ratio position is 4120.81 Ang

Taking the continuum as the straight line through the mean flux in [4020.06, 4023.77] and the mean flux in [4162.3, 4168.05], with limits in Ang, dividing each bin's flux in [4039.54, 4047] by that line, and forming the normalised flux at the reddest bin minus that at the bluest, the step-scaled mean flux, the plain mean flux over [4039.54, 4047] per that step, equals -252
